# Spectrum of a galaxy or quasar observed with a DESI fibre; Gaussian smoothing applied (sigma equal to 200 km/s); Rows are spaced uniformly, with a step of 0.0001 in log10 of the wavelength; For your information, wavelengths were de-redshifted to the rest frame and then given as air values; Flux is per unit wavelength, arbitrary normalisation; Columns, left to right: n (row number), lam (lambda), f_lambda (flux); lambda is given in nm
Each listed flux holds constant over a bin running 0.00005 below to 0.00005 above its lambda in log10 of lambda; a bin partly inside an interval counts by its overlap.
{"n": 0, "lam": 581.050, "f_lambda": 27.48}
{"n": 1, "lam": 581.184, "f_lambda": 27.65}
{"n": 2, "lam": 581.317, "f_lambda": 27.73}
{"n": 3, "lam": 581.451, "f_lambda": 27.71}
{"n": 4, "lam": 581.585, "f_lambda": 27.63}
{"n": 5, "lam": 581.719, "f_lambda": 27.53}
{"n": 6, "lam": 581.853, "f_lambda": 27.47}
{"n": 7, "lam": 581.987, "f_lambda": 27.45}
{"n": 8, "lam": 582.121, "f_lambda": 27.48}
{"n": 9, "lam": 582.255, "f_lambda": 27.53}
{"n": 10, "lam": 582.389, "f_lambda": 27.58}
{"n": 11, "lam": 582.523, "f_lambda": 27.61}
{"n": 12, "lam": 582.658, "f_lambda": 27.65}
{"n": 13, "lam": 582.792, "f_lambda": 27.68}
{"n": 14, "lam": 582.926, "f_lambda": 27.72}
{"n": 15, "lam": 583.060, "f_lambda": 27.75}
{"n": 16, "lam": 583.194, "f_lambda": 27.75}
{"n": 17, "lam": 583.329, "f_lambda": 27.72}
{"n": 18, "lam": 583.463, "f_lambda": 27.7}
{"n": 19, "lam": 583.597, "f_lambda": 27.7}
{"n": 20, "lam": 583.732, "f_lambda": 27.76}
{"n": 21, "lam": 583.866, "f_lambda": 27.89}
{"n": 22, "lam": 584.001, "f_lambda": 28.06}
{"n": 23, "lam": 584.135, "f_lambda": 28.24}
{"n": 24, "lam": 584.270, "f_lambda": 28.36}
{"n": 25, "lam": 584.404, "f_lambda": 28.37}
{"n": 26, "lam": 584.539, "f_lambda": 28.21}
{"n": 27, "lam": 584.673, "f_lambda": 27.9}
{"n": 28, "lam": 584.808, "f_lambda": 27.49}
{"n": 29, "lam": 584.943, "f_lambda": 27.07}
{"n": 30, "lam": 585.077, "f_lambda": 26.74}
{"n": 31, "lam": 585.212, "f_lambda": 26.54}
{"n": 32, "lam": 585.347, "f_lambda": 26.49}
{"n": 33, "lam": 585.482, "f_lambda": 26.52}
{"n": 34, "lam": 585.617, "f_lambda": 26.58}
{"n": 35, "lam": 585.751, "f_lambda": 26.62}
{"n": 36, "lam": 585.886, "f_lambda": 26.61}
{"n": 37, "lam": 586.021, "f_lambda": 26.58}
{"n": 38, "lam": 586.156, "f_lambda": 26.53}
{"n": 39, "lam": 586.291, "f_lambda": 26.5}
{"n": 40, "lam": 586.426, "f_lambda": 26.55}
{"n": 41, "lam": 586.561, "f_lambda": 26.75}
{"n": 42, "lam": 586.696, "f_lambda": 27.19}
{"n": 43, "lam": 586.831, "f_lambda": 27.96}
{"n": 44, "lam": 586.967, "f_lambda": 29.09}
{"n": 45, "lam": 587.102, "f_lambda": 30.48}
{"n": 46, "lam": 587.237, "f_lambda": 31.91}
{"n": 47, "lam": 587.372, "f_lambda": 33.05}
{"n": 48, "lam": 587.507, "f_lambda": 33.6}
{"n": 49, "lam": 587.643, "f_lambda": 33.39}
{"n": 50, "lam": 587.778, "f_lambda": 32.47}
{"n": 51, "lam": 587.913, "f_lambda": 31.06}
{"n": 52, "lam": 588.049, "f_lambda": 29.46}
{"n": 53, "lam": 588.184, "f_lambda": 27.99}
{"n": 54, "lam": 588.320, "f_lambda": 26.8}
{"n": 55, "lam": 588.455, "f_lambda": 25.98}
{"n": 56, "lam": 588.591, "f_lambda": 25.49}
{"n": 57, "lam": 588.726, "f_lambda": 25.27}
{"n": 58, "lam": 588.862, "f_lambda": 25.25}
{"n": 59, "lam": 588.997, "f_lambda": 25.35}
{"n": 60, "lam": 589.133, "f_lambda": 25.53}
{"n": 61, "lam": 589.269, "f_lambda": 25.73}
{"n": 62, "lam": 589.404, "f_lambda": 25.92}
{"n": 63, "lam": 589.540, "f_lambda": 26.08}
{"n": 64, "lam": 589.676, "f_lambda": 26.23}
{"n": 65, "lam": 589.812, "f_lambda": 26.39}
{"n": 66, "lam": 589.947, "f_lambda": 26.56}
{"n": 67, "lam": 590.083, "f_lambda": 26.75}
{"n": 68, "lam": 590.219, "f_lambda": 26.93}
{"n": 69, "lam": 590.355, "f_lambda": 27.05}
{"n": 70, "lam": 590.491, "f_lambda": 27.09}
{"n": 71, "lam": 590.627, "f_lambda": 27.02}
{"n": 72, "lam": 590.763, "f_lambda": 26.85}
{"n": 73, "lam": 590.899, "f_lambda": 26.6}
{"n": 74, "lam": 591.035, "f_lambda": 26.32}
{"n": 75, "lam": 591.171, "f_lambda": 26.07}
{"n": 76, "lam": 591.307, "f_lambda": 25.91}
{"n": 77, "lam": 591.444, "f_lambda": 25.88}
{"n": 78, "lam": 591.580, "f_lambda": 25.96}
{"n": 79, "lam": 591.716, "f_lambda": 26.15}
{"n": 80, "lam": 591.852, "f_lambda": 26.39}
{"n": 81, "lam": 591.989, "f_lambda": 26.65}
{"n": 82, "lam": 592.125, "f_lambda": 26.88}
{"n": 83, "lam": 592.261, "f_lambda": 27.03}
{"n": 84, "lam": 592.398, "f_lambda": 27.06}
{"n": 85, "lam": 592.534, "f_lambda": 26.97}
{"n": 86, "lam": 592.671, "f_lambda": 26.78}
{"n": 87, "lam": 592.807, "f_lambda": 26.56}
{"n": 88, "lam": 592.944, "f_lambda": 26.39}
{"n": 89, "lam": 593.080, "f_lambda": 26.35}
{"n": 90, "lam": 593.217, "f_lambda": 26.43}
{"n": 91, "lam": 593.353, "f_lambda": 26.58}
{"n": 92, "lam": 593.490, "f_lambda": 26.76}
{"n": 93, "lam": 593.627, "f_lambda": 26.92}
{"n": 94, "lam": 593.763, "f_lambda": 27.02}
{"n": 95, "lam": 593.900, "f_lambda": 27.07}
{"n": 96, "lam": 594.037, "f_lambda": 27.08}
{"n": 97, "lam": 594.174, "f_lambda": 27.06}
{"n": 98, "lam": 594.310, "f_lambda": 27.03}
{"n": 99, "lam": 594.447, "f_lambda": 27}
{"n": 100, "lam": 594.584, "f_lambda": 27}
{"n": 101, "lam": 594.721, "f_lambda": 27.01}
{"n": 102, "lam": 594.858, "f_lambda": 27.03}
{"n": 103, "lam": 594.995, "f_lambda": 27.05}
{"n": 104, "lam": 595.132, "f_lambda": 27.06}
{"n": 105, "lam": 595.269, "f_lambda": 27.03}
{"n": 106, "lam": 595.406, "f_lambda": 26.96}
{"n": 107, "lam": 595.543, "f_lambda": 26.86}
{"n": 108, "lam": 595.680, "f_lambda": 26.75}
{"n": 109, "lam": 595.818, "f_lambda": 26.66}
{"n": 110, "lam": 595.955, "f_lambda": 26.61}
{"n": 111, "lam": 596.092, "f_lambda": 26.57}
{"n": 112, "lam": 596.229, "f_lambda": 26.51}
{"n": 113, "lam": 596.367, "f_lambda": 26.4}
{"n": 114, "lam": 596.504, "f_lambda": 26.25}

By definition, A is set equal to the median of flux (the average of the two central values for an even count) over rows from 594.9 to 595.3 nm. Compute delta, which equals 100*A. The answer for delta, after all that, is 2705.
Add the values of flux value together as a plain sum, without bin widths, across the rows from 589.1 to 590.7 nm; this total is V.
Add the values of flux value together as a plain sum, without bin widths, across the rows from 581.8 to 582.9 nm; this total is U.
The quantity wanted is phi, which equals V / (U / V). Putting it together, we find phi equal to 457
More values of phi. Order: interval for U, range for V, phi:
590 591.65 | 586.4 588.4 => 630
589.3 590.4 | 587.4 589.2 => 638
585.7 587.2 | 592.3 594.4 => 537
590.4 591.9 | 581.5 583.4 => 515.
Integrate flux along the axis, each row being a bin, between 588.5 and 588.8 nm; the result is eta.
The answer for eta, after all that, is 7.6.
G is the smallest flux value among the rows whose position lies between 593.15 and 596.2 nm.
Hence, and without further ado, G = 26.43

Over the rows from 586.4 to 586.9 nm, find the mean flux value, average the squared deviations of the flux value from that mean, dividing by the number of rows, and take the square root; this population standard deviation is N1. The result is 0.54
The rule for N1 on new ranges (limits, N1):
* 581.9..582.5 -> 0.05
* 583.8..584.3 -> 0.18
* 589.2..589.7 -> 0.19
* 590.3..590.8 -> 0.09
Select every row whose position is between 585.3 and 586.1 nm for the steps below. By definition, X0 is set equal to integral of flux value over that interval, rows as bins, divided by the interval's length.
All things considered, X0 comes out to 26.6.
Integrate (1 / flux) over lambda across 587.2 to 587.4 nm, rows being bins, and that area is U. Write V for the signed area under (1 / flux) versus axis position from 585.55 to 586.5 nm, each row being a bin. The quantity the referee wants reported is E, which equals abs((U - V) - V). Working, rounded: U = 0.006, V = 0.036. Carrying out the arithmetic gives 0.07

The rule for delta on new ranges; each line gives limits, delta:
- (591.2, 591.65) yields 2591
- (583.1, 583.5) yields 2772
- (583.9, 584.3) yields 2824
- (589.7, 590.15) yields 2656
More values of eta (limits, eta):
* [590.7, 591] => 8.0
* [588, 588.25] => 7.2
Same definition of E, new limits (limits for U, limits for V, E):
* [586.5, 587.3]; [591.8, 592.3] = 0.01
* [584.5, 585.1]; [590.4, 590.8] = 0.01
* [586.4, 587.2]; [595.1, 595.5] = 0.00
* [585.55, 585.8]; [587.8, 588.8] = 0.06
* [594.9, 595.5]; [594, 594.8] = 0.04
